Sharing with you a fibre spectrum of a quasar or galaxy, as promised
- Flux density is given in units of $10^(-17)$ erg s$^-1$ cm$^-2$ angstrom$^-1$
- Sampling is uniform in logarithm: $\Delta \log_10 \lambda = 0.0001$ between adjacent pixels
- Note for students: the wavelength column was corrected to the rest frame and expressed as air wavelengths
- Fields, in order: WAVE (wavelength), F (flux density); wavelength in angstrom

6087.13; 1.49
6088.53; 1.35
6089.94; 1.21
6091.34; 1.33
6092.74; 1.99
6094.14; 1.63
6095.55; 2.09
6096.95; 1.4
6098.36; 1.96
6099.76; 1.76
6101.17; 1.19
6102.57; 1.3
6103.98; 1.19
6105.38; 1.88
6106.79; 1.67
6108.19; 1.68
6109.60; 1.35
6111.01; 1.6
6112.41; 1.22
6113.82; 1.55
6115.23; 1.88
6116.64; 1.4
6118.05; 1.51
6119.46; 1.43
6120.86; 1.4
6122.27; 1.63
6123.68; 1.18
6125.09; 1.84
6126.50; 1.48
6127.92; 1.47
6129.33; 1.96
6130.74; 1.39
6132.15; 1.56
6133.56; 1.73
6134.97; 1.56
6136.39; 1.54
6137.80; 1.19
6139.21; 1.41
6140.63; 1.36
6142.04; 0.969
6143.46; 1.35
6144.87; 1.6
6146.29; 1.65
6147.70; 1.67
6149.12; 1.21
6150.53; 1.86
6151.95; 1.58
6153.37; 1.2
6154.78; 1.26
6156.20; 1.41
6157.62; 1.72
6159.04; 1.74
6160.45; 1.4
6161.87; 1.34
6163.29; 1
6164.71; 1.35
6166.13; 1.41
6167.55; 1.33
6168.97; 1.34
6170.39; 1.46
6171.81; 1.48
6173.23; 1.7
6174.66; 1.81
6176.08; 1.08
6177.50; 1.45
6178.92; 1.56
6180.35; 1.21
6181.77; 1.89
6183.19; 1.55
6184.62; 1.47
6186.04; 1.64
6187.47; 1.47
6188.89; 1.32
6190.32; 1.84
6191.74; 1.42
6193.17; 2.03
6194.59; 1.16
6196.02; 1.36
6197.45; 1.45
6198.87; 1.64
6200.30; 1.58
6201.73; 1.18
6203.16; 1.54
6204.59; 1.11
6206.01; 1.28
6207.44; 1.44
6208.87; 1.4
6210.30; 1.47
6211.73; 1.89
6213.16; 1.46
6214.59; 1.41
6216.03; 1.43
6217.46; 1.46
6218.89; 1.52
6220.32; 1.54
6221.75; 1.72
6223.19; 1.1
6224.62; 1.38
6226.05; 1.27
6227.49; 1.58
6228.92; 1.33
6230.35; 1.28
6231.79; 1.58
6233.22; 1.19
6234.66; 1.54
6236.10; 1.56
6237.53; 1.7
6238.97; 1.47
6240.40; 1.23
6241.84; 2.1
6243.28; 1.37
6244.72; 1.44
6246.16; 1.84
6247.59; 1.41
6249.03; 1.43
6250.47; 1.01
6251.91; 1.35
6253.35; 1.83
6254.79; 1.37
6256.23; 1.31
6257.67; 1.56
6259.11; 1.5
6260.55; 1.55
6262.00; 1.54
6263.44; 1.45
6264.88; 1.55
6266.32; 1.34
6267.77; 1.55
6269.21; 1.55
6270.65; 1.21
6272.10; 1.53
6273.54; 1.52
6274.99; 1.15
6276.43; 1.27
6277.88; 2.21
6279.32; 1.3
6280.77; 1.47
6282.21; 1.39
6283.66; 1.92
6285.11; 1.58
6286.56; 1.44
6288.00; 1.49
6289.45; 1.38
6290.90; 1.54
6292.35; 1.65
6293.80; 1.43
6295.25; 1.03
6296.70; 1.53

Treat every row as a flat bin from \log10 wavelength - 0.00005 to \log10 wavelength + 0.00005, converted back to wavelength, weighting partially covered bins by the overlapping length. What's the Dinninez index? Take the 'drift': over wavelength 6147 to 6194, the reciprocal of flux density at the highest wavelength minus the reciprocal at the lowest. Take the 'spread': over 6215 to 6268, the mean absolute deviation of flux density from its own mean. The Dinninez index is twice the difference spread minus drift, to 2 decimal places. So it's 0.51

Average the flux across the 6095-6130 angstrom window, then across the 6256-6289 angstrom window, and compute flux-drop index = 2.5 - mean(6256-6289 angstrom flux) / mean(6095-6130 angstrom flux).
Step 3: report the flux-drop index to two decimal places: 1.54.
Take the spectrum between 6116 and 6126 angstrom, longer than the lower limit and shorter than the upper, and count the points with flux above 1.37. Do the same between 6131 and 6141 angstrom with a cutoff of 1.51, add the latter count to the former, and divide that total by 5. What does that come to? 2.00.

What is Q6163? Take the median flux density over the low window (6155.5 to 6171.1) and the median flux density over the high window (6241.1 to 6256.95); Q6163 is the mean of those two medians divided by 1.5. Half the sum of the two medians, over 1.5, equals 0.94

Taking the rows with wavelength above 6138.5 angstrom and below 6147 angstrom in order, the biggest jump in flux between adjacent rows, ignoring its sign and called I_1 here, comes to 0.39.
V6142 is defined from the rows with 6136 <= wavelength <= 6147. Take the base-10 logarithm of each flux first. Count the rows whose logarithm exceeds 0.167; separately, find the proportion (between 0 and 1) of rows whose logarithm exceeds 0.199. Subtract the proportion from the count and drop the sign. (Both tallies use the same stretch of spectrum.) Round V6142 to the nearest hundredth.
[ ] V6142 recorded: 2.75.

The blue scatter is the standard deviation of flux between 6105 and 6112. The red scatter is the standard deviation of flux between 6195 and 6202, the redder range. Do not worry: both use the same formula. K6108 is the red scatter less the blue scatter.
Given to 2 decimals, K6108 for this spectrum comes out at -0.01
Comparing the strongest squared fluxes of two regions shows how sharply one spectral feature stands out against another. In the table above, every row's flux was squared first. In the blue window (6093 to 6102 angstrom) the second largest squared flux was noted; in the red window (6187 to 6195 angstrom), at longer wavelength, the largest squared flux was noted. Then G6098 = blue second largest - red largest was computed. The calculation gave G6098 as -0.3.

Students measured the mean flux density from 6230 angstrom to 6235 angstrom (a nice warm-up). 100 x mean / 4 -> 34.9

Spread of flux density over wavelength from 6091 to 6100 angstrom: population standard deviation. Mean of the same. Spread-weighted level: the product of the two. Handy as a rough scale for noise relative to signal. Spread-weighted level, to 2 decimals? 0.48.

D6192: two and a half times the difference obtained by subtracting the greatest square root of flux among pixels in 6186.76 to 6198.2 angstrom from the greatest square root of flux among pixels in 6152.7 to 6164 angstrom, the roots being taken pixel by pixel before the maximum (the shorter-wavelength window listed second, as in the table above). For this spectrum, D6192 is -0.26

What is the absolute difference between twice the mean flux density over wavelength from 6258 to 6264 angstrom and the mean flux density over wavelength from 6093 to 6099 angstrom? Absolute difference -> 1.25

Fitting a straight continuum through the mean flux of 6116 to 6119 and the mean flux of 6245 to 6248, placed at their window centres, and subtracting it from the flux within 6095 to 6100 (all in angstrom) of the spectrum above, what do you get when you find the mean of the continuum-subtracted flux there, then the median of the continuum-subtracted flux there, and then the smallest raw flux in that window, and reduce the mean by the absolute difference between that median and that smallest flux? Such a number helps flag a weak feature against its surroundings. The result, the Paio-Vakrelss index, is -0.60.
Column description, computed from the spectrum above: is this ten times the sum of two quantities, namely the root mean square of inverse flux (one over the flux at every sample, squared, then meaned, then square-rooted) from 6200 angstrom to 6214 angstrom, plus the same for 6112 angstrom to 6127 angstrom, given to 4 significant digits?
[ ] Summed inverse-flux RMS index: 14.04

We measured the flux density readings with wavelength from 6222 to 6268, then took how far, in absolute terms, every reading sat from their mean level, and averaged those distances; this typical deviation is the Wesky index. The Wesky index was 0.160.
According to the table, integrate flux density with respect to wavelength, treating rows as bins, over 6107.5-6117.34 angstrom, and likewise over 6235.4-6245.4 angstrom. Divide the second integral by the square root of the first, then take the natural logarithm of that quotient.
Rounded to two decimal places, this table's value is 1.39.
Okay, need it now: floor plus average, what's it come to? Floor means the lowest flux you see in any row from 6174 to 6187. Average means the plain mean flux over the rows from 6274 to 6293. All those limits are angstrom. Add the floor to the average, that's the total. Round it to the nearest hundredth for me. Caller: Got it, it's 2.60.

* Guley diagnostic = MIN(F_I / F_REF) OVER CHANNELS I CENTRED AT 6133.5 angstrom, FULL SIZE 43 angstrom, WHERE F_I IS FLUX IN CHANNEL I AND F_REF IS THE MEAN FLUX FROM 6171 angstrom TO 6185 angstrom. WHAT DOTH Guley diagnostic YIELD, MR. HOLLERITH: 0.637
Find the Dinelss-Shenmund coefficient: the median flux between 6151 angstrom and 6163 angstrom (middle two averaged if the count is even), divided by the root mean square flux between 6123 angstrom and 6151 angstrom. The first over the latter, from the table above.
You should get 0.92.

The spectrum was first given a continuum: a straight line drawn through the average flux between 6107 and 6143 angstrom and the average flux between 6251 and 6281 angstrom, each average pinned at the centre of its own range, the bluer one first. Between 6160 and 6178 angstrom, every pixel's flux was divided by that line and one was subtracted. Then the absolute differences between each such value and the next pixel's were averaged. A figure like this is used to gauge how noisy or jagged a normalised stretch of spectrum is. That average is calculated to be 0.138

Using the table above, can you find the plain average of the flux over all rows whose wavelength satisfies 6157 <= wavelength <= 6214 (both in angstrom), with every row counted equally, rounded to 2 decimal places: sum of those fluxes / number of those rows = 1.47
